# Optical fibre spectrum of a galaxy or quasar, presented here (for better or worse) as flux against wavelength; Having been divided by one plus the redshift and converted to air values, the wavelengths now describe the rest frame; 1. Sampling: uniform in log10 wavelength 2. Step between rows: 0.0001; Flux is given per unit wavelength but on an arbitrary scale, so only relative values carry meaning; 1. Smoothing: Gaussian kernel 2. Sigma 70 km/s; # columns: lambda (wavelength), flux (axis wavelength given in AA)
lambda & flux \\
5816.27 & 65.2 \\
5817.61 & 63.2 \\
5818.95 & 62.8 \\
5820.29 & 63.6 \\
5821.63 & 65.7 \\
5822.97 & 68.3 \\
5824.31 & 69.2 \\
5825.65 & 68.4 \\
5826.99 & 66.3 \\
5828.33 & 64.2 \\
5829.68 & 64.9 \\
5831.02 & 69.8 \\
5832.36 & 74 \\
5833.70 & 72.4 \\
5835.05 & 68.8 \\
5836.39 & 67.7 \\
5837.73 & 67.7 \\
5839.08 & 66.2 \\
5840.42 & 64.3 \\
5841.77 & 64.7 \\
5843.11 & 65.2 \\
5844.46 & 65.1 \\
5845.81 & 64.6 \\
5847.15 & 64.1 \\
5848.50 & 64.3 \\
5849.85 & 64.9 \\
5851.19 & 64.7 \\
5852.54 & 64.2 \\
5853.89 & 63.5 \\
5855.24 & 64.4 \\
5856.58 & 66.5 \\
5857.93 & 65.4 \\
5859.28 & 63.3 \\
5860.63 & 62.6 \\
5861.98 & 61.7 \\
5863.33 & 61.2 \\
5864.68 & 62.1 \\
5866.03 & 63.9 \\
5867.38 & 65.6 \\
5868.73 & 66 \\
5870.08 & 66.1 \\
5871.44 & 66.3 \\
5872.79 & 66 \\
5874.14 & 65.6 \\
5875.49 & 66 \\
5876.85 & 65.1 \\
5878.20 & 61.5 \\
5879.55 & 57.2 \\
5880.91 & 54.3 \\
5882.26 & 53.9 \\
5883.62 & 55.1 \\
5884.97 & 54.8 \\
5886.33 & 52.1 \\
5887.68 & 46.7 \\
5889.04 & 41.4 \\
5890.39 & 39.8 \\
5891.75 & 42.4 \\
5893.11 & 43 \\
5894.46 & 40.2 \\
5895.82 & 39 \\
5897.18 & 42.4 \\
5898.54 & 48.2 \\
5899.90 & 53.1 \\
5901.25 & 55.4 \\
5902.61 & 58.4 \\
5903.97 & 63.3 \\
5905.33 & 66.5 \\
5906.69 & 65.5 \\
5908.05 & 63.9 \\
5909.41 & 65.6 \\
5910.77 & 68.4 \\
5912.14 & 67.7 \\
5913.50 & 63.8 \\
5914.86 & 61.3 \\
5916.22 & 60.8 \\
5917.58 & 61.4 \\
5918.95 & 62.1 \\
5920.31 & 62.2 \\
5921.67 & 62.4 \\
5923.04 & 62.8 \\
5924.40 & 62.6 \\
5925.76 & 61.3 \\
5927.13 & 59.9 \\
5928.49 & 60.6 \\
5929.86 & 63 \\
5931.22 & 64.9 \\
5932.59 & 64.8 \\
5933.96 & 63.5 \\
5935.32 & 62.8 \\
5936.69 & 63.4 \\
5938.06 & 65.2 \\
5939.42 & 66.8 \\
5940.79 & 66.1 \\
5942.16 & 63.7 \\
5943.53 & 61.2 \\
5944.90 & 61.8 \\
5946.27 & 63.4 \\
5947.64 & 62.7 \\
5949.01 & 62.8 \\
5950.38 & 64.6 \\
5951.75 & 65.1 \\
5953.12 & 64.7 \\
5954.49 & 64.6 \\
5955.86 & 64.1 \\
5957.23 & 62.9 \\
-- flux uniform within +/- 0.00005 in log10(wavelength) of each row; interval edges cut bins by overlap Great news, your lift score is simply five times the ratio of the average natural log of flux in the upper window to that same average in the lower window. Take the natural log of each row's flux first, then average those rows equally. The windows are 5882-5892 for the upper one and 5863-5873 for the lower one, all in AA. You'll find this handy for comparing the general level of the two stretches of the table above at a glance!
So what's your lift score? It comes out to 4.64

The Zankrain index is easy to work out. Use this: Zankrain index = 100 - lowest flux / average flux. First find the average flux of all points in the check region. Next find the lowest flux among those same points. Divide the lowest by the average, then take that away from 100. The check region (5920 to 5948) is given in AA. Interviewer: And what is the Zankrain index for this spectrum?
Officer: 99.1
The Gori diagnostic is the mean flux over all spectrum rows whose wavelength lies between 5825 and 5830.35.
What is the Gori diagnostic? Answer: 65.9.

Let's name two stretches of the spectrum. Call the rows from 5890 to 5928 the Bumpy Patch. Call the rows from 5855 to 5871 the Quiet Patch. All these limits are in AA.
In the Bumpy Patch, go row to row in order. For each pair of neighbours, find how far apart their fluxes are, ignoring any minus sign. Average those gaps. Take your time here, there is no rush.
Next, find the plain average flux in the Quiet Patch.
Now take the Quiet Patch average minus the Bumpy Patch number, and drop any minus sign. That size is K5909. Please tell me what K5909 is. 62.1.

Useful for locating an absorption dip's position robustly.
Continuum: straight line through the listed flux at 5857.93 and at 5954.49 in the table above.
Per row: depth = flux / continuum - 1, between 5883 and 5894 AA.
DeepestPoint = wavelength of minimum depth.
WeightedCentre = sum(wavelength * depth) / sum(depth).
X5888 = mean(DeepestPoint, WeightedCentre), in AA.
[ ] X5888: 5889.8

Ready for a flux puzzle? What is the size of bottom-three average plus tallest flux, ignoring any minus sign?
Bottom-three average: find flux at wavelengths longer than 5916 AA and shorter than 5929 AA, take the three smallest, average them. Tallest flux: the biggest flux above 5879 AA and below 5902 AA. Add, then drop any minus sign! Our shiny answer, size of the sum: 118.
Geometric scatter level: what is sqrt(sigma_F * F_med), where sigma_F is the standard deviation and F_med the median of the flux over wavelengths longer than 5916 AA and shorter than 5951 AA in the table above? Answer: 10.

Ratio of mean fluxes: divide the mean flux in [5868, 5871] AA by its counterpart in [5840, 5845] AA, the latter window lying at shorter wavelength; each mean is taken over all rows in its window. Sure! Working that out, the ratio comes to 1.02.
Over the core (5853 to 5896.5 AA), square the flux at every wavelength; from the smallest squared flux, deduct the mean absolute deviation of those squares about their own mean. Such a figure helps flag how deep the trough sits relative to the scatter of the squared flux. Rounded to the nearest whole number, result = 640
